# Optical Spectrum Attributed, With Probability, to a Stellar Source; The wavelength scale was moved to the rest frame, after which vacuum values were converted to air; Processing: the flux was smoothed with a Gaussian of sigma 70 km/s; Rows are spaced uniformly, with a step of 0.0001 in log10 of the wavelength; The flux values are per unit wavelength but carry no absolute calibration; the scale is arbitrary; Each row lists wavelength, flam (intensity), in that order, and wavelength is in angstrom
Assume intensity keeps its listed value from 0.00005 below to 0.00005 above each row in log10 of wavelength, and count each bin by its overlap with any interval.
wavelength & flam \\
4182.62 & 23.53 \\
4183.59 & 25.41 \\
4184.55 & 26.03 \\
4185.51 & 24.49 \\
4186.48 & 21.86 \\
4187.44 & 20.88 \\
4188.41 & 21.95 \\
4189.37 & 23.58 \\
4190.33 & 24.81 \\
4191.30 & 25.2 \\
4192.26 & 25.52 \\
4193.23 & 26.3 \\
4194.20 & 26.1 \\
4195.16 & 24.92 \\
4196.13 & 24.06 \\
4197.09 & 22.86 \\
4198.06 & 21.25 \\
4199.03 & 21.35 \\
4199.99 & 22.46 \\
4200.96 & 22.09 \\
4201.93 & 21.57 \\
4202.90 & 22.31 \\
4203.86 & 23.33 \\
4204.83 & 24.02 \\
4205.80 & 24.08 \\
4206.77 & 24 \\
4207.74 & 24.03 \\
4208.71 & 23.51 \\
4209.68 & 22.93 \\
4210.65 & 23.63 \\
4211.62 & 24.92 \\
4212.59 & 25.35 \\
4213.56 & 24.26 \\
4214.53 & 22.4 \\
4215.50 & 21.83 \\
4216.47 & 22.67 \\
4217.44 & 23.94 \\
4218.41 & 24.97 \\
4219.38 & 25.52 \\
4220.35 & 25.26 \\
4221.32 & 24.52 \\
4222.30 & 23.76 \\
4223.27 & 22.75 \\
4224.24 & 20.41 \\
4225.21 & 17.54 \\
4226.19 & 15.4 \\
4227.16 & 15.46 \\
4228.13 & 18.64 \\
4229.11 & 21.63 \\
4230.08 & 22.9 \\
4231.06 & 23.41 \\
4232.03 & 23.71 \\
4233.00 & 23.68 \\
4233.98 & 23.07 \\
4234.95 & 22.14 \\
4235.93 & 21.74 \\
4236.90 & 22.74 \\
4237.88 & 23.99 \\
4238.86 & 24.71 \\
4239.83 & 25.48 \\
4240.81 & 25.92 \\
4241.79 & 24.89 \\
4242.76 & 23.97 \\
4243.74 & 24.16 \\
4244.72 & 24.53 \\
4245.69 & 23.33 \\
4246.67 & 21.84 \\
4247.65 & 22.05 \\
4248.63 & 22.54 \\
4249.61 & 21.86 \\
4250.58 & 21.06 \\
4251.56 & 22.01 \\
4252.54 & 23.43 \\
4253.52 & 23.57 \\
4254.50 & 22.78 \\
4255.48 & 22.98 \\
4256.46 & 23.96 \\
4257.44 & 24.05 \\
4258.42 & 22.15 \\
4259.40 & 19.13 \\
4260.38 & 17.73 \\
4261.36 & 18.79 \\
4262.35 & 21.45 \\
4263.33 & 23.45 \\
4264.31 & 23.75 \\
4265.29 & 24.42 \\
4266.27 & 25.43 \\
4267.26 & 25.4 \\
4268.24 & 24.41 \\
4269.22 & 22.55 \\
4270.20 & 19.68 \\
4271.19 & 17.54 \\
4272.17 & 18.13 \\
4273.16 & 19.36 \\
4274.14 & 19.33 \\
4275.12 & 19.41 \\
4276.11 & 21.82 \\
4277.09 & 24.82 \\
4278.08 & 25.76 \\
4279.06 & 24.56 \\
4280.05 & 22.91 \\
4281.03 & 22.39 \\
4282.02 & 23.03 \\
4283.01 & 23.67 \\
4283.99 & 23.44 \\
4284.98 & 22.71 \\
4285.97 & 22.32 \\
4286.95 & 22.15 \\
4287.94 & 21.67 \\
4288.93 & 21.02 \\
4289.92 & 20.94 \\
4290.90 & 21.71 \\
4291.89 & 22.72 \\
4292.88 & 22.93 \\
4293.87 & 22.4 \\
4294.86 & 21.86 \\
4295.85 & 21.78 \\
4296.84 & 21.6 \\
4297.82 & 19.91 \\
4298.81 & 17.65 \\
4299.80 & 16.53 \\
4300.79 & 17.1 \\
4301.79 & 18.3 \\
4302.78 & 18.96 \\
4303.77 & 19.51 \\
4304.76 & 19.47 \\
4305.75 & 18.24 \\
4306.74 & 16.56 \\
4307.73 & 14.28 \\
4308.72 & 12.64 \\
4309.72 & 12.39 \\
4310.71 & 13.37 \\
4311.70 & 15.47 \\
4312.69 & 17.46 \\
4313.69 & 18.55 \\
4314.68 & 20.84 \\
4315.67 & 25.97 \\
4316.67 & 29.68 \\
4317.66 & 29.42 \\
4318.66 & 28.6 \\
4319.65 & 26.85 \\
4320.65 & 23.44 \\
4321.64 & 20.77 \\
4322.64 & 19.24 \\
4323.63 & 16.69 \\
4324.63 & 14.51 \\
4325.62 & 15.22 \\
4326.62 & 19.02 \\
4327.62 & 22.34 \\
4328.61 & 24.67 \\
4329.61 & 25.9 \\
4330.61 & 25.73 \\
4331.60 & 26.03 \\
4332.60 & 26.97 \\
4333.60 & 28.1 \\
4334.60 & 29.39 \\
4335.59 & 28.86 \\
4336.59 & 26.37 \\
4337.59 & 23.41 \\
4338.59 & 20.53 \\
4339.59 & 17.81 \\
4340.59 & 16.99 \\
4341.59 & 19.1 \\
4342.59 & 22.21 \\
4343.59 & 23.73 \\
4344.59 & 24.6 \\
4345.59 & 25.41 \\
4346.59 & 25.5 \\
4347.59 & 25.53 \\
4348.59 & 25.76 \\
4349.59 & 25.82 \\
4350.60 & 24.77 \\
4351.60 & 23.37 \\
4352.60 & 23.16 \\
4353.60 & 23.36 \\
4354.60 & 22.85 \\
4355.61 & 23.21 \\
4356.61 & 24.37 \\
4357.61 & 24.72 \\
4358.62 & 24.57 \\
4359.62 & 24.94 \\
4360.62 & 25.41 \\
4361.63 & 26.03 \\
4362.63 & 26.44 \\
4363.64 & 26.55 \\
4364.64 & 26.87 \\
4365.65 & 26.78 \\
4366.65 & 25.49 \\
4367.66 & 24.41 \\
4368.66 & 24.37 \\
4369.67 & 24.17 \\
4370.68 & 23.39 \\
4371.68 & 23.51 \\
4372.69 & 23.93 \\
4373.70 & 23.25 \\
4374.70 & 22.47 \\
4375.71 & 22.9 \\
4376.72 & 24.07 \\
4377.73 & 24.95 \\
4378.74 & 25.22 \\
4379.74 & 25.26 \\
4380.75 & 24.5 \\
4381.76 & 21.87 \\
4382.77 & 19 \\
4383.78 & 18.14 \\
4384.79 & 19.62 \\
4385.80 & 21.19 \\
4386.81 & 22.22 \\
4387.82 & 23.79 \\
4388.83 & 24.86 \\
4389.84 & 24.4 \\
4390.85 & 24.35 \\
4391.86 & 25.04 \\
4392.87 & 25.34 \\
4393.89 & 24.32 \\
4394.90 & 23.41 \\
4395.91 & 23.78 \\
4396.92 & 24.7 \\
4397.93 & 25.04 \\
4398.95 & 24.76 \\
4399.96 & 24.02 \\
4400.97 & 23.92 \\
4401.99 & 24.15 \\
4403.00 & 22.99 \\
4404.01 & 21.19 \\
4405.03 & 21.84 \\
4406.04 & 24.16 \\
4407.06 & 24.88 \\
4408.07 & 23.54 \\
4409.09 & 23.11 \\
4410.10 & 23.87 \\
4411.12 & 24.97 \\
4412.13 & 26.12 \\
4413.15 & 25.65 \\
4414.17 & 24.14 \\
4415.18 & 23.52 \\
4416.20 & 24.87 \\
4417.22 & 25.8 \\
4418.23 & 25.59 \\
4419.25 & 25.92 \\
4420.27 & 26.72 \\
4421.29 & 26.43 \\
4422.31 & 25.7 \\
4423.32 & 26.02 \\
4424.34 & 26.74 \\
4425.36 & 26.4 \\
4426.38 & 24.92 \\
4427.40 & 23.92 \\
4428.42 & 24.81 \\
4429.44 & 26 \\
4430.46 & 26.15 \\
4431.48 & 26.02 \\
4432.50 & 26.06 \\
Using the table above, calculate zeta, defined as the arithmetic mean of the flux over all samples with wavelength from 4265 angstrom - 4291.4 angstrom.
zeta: 22.2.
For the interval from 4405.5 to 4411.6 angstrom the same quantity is 24.1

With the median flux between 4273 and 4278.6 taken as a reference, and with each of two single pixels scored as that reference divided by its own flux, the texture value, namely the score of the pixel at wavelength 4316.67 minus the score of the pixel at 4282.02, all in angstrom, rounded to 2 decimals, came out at -0.20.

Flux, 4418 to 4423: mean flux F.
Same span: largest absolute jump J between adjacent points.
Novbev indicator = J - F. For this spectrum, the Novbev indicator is -25.3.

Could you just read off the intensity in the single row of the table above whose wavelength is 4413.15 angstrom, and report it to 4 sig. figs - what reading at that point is 25.65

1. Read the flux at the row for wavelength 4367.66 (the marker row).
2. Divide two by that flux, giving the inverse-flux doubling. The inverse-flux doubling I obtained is 0.082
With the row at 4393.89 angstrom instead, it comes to 0.082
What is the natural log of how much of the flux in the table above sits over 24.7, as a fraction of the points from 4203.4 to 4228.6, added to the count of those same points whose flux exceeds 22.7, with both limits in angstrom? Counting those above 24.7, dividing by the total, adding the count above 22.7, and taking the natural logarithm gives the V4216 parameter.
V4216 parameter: 2.90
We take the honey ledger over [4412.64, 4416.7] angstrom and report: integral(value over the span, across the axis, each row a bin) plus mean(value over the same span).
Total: 124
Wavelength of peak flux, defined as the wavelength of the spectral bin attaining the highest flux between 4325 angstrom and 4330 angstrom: 4329.61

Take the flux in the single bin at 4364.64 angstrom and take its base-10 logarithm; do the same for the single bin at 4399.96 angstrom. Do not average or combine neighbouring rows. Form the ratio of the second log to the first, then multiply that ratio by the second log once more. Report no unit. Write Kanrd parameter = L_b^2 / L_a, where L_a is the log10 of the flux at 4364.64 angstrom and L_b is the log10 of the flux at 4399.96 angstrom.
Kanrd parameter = 1.33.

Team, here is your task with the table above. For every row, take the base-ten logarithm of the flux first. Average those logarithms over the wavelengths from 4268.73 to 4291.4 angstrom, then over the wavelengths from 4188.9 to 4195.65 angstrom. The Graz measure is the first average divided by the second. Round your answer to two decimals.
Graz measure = 0.95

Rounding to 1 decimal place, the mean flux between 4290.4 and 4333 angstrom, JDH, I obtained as 20.5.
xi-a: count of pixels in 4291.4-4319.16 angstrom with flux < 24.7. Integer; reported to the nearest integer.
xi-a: 24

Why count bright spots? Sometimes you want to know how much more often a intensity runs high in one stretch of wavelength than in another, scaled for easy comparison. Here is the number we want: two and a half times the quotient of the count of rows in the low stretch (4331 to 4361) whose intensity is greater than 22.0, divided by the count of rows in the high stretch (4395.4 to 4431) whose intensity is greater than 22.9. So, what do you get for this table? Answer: 1.97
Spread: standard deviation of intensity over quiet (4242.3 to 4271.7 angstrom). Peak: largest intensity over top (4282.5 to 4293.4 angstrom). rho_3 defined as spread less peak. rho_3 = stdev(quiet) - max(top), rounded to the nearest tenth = -21.6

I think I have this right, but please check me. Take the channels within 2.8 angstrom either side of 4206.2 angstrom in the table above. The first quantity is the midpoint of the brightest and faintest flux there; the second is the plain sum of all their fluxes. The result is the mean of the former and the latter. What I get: 83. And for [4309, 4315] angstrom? 57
